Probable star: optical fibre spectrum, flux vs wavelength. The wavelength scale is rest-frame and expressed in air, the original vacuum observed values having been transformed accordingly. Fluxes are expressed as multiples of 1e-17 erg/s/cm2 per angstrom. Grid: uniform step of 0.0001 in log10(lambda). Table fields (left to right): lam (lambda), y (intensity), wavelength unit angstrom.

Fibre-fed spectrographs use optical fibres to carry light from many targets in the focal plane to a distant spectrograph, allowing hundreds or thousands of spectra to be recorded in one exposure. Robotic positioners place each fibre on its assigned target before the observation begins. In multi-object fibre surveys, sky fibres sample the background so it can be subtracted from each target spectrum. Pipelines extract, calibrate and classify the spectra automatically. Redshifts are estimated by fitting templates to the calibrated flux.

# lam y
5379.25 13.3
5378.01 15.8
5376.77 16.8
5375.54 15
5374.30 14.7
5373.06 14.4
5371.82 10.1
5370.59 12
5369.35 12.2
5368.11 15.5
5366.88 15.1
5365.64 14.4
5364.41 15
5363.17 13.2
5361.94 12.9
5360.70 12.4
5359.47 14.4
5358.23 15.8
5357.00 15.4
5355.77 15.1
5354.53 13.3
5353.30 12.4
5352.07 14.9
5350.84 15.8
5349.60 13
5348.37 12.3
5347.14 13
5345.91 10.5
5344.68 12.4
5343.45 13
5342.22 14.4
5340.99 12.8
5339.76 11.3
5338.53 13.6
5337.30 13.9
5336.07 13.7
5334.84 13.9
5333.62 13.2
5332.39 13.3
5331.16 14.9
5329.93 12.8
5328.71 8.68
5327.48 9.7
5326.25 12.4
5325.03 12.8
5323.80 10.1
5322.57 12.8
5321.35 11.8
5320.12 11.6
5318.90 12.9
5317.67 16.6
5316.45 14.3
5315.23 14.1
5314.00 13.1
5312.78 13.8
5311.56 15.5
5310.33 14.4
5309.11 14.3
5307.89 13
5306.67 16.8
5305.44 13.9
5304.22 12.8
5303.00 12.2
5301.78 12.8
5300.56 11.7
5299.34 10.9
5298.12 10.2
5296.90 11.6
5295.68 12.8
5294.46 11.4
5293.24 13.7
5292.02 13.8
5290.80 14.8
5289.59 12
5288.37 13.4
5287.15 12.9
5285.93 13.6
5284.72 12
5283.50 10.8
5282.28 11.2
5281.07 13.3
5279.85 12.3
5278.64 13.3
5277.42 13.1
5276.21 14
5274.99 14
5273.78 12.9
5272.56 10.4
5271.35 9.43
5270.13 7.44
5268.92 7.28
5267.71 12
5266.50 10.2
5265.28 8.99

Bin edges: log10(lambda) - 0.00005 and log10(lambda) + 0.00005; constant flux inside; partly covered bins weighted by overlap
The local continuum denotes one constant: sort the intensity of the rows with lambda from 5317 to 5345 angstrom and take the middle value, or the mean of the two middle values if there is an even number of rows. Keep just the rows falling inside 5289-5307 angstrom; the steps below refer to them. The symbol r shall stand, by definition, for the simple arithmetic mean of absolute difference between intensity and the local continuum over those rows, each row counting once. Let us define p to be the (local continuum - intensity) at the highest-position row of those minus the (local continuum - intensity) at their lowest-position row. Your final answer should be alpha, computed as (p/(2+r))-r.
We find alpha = -2.7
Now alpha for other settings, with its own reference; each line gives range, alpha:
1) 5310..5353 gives -1.4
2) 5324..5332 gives -2.2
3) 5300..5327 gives -1.4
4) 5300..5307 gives -2.8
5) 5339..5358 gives -2.5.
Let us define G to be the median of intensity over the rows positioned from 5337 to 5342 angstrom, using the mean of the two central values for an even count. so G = 13.2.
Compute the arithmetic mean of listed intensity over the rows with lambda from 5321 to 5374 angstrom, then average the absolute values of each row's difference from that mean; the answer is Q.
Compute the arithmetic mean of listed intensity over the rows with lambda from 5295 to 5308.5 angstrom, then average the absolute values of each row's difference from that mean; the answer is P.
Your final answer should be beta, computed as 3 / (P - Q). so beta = -28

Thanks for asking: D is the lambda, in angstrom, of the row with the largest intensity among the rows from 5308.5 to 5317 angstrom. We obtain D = 5311.56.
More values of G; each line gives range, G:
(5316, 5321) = 13.6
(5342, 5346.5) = 12.7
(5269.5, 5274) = 9.9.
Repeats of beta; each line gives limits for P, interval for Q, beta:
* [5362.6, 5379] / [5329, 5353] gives 6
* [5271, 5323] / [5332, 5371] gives 37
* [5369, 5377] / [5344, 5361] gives 6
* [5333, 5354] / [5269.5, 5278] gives -2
